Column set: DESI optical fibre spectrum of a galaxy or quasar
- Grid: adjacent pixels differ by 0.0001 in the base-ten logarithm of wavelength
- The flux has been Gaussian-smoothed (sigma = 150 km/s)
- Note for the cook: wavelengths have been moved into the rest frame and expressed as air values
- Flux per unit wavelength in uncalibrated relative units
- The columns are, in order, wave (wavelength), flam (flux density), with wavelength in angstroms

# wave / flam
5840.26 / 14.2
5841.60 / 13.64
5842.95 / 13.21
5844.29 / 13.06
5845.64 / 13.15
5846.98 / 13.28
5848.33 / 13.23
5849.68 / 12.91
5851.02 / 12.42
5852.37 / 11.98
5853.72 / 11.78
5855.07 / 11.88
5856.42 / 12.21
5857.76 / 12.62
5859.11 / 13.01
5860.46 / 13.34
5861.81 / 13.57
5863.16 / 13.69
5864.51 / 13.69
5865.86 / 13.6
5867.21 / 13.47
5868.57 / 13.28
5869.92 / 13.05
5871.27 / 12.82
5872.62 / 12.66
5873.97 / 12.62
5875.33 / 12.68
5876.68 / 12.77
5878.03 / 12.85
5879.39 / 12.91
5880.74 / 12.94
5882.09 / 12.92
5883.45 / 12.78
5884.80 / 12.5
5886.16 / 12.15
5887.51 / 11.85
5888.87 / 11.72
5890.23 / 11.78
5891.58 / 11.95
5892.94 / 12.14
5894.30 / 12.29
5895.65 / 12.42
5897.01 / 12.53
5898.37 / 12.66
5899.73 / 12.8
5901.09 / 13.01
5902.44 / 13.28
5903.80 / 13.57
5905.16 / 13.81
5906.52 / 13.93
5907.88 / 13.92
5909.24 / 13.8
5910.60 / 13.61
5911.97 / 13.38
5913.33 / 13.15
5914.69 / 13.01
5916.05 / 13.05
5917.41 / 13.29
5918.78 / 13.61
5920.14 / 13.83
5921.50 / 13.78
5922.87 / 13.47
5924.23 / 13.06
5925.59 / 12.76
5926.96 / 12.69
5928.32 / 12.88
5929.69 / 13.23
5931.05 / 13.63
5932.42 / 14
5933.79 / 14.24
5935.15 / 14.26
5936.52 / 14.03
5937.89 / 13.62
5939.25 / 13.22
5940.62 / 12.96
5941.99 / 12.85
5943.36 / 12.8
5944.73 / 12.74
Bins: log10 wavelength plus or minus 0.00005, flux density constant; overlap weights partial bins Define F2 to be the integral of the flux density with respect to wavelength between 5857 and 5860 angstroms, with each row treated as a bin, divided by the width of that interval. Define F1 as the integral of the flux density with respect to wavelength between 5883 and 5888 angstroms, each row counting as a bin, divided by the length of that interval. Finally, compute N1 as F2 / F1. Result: 1.04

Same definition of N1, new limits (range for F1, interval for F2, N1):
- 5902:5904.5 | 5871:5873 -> 0.95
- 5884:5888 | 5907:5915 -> 1.11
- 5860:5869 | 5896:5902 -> 0.94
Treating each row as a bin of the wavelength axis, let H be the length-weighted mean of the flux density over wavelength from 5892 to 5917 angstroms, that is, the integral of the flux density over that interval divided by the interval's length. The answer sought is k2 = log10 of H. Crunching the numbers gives 1.12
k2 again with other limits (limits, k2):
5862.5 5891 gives 1.11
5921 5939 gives 1.13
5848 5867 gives 1.11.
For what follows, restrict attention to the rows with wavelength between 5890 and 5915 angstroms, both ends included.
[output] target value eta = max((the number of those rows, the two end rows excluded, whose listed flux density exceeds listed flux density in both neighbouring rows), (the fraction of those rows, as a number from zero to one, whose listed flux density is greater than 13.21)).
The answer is 1.0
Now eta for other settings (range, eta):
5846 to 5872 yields 0.5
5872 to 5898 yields 1.0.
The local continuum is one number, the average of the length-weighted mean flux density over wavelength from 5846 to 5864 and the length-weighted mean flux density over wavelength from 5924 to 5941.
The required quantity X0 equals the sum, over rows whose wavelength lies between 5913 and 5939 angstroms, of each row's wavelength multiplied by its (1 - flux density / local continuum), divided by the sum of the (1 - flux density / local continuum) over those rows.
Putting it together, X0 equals 5930.8 angstroms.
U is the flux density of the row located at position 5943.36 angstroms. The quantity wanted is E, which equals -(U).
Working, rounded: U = 12.8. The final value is -12.8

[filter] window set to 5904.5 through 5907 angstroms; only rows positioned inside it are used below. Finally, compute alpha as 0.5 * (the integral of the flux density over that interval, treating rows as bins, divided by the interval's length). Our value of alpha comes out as 6.9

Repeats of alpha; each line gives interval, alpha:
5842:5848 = 6.6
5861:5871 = 6.7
